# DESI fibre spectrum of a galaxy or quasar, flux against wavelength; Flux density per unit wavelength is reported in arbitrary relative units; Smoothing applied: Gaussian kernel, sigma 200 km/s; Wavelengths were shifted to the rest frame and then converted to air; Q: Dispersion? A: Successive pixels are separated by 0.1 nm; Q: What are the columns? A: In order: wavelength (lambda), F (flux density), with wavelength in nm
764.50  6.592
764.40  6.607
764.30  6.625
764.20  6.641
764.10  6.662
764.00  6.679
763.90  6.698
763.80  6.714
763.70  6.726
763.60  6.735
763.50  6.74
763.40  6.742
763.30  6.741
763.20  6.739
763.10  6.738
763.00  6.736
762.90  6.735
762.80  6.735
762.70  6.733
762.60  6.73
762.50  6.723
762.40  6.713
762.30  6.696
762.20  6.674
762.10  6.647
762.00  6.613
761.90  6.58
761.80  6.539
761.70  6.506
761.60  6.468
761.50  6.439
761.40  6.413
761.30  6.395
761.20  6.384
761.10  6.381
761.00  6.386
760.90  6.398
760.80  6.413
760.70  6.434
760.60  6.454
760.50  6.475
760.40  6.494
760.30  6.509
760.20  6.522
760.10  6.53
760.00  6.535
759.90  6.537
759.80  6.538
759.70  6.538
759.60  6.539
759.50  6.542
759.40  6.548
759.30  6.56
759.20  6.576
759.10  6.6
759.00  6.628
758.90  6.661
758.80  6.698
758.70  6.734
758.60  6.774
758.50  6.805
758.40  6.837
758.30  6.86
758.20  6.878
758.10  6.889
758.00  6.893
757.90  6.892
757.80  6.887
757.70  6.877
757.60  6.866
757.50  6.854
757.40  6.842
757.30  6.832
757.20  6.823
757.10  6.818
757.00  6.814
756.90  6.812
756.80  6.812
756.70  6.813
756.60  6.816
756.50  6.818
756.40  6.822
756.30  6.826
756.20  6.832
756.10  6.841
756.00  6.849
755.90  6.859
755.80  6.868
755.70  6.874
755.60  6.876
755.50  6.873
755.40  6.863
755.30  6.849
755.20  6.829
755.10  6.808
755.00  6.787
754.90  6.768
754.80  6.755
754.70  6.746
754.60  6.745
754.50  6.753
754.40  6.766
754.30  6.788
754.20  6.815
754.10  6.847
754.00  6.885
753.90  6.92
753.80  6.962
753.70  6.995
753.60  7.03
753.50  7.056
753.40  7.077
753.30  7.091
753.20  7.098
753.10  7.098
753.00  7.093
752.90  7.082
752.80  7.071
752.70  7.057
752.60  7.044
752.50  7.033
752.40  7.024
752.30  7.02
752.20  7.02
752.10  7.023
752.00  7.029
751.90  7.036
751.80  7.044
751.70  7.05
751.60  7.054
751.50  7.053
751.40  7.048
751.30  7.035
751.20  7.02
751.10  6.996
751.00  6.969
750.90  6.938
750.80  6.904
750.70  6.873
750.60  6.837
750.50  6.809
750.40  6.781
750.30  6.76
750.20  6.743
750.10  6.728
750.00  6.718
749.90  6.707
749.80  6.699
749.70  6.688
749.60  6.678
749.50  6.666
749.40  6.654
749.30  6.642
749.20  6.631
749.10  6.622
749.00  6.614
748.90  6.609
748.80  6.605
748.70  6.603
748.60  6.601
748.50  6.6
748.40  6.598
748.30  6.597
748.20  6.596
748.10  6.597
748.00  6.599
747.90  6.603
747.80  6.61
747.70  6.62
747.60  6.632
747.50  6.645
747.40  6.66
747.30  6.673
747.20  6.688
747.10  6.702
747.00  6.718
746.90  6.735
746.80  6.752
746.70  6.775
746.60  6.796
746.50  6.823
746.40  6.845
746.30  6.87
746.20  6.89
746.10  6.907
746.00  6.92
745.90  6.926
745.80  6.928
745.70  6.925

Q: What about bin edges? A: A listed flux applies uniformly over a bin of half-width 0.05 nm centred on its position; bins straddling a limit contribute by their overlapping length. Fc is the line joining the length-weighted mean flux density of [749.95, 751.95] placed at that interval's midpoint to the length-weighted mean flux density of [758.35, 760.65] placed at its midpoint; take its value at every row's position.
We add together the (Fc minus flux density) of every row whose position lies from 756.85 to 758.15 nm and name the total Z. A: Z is -2.4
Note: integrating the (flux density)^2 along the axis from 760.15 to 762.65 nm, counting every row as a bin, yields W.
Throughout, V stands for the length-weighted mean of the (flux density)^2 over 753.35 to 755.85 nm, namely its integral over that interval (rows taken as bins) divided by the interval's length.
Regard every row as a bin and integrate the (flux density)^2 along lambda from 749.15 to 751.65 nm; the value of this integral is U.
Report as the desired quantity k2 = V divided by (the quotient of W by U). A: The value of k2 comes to 52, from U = 117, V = 47.1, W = 106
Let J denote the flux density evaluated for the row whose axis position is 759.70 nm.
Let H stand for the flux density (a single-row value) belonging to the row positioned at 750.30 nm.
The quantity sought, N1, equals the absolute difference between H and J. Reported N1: 0.22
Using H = 6.76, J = 6.538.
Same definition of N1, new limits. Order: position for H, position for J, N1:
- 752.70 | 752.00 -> 0.03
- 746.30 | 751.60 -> 0.18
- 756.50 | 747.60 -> 0.19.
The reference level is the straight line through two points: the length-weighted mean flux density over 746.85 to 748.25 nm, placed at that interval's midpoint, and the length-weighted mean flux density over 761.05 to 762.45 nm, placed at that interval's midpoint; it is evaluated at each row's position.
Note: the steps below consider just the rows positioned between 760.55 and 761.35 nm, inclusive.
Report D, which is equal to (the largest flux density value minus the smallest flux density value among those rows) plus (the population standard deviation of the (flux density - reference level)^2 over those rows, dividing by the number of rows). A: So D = 0.079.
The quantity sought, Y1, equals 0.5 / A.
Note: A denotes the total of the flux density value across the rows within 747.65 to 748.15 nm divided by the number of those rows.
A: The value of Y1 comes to 0.0757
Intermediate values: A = 6.61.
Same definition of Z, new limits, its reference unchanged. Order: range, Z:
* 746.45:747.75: 4.7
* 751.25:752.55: -2.0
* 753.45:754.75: -0.9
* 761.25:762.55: -0.9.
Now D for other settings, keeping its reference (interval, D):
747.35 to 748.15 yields 0.064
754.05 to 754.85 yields 0.115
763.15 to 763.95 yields 0.049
